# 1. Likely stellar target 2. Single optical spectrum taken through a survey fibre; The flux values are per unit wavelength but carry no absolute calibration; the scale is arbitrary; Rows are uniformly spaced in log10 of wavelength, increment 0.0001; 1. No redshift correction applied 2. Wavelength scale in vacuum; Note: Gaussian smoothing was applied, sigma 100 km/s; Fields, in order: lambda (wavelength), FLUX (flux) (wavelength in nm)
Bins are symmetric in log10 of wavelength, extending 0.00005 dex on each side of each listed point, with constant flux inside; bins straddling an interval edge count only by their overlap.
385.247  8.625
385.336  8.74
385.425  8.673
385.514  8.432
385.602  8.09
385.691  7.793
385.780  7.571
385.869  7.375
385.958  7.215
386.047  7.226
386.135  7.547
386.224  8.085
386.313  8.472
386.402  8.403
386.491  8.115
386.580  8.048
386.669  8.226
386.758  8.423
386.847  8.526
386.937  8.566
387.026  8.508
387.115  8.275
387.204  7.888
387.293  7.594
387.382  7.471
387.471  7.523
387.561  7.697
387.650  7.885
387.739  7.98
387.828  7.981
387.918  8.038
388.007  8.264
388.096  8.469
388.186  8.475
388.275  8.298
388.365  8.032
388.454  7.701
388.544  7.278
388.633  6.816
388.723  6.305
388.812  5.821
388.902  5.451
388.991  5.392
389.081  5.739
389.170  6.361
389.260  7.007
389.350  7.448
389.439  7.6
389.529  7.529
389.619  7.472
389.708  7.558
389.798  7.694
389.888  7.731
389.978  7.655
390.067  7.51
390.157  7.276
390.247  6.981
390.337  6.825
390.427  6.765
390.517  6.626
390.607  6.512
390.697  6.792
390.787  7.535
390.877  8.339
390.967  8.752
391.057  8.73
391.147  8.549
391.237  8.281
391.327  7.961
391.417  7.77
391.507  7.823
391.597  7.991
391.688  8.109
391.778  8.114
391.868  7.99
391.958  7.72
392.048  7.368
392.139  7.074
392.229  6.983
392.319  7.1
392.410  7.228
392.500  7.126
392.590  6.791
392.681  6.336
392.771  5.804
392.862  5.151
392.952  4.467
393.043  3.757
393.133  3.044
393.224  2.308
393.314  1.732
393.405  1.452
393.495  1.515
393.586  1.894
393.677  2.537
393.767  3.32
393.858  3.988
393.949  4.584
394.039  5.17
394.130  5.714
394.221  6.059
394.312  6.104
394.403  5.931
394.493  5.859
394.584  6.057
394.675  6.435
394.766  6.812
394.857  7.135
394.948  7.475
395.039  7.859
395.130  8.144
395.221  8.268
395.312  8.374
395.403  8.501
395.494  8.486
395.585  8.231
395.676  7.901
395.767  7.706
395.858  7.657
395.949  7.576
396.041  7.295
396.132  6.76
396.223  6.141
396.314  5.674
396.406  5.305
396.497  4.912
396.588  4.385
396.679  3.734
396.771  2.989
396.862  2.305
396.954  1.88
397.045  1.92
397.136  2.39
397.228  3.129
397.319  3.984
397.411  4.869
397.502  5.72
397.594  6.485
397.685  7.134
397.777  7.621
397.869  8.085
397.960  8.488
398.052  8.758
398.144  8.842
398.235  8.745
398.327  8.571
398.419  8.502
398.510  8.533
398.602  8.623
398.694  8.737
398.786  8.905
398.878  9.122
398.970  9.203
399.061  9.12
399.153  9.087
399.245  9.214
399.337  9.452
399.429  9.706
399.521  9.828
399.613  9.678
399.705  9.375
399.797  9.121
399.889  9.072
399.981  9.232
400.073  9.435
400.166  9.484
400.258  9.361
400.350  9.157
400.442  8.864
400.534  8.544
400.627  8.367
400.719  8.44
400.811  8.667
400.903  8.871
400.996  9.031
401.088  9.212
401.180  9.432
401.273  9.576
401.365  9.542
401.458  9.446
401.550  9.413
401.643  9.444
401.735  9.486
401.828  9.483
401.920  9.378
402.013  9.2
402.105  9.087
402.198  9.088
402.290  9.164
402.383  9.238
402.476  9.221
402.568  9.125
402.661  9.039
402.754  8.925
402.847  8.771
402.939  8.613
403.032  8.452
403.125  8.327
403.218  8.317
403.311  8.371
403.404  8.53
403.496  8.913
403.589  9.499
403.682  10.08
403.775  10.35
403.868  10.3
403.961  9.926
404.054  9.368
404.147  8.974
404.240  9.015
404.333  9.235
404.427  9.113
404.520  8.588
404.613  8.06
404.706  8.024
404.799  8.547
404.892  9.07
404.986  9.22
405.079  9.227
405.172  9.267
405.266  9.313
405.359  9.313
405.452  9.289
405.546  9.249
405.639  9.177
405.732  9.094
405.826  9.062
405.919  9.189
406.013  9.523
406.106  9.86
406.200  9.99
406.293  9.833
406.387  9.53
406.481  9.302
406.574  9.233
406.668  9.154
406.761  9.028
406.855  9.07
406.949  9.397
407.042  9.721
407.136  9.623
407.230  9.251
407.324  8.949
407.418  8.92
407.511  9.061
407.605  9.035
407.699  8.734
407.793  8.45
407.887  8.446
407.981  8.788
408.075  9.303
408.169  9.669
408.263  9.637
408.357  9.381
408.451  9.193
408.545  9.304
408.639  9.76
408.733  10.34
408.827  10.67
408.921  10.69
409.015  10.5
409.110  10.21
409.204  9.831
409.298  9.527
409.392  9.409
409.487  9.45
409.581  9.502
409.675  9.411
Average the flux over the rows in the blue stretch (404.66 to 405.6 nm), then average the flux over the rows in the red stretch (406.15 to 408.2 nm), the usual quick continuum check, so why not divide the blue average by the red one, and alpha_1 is 0.98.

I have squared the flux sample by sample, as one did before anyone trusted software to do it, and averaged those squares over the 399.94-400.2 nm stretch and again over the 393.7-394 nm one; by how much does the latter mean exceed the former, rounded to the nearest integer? -72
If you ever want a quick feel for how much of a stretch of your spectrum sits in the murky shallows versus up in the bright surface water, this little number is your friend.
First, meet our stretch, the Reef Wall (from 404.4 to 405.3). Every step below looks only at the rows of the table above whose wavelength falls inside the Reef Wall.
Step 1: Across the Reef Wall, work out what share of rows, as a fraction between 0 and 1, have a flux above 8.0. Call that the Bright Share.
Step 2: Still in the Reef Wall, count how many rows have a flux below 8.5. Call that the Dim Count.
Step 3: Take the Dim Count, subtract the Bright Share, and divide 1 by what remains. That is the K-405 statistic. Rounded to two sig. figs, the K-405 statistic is 1.0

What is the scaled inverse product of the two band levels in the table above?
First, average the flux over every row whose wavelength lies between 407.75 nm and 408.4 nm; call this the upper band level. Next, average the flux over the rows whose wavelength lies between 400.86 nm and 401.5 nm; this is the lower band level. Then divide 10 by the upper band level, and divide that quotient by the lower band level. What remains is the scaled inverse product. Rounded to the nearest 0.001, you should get 0.118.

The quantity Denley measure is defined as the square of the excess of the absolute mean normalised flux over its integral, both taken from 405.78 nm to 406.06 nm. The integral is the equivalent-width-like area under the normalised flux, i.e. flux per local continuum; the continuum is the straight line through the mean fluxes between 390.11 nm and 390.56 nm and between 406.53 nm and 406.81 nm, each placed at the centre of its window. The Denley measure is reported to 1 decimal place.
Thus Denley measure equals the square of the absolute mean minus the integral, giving 0.5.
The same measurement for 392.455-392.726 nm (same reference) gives 0.5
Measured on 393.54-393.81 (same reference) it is 0.1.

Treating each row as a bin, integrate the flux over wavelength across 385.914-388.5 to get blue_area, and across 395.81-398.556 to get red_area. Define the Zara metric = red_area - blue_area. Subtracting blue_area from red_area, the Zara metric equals -4.4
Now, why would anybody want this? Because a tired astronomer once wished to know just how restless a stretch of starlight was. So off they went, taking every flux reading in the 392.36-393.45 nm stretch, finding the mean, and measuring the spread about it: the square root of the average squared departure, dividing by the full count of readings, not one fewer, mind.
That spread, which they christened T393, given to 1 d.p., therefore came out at 2.0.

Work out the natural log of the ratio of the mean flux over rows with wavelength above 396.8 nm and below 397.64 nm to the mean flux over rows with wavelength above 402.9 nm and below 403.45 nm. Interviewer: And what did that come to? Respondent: -0.84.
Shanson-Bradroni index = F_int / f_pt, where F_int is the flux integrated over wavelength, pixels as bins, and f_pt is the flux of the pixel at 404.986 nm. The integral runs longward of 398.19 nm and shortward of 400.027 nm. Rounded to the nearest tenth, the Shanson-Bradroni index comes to 1.8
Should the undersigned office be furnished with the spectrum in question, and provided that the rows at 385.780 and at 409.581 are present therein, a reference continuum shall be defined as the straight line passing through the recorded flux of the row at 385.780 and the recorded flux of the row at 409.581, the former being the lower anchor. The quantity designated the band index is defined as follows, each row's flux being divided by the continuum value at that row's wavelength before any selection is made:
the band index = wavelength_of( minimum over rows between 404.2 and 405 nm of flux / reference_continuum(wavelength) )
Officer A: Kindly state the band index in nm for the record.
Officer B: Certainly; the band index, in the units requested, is 404.706 nm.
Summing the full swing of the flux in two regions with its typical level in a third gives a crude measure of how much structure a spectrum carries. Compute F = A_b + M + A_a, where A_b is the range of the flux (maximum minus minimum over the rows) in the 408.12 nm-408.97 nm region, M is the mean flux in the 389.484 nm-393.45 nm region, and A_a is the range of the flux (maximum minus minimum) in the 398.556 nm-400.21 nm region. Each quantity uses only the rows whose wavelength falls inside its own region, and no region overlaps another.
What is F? 9.5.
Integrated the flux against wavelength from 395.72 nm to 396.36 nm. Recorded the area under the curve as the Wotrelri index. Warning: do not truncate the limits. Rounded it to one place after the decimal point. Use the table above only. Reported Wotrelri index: 4.5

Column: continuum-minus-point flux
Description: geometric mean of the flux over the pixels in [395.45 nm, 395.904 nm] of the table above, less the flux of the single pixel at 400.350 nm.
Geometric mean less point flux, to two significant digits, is -1.2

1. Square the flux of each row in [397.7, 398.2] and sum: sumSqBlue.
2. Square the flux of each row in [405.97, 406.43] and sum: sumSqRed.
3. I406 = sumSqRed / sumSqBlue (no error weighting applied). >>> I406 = 1.36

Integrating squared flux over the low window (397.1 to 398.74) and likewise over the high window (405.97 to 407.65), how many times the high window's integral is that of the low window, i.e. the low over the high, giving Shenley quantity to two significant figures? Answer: 0.61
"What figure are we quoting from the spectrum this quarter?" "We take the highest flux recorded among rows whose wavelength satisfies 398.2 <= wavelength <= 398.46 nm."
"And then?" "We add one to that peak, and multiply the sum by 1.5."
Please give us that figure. 14.6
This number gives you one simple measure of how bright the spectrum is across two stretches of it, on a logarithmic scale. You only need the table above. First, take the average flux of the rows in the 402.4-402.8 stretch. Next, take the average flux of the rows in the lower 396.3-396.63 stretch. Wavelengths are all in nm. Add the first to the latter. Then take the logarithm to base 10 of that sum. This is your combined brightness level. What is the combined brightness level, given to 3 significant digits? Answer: 1.15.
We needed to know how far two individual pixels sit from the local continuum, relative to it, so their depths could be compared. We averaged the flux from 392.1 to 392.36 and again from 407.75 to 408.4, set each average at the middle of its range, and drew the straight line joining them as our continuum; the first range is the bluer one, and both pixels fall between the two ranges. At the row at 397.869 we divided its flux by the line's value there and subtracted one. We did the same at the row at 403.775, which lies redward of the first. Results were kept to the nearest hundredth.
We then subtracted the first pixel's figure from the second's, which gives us 0.17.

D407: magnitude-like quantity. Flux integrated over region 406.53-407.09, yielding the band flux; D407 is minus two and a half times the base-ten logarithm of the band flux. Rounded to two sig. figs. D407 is -1.8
